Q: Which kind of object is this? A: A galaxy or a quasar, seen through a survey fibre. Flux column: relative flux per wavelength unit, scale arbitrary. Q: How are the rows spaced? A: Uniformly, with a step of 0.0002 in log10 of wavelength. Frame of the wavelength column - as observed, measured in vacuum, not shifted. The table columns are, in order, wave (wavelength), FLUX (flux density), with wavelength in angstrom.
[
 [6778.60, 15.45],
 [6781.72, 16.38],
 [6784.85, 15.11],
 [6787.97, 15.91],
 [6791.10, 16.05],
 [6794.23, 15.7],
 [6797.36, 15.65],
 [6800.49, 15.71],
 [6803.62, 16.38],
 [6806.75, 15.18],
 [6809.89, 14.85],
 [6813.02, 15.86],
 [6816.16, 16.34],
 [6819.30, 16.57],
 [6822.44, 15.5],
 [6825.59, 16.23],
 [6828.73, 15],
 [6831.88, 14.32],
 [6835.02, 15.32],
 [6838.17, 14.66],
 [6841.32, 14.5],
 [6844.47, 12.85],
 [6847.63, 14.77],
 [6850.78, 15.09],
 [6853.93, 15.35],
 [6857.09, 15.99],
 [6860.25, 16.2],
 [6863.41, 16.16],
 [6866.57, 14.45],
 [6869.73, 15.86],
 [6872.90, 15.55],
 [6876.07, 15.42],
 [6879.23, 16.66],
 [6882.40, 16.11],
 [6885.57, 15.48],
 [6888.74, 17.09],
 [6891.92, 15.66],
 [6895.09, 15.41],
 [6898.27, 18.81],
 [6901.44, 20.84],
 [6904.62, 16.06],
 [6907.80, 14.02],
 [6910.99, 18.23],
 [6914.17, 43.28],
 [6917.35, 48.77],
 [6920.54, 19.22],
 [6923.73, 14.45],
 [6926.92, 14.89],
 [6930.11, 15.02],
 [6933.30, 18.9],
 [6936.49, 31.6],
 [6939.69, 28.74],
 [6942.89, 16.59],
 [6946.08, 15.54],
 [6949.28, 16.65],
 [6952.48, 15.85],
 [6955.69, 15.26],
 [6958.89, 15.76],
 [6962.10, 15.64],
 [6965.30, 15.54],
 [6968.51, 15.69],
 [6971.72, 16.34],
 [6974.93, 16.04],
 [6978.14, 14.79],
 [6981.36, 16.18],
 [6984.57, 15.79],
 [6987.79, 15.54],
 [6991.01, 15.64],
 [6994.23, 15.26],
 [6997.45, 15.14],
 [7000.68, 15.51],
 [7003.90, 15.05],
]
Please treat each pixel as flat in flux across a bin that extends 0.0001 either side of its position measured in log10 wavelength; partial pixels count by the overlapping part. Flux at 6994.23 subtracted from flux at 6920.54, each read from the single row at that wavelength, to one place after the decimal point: 4.0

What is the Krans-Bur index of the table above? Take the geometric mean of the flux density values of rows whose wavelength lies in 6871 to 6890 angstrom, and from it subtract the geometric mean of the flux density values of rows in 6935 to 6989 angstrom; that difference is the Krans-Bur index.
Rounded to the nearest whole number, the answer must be -1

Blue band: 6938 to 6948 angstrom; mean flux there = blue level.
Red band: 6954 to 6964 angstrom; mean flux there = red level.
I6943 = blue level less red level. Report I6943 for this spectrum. 4.7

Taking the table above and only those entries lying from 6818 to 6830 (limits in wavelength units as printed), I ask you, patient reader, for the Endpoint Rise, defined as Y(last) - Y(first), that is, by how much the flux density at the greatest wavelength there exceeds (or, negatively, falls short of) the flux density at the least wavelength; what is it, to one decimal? -1.6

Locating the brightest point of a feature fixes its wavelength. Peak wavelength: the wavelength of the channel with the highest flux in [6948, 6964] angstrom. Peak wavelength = 6949.28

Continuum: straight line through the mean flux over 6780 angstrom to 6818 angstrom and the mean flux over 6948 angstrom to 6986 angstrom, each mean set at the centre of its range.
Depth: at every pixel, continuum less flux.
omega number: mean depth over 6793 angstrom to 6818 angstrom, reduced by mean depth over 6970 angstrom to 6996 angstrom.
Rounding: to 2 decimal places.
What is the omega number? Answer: -0.05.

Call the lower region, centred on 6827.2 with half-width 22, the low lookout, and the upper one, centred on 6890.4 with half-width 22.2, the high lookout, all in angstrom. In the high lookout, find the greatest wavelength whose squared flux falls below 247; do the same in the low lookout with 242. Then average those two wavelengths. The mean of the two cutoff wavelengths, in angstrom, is 6877.7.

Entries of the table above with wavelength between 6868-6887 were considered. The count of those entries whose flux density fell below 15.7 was 3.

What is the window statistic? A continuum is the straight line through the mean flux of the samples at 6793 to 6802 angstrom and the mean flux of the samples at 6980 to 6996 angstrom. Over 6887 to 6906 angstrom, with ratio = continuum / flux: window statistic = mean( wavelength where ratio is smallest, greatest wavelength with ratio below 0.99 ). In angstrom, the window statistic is 6903.0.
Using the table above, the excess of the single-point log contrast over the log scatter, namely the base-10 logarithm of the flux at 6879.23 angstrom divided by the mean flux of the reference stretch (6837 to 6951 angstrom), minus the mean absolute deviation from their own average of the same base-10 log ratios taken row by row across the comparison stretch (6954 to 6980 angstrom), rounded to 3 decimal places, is -0.054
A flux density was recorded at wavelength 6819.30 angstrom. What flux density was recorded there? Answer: 16.57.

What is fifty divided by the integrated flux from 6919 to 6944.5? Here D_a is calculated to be 0.098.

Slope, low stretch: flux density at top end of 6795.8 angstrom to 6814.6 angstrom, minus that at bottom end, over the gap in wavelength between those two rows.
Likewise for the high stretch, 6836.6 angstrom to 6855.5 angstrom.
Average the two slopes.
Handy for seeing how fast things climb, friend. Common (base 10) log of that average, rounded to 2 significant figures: -1.5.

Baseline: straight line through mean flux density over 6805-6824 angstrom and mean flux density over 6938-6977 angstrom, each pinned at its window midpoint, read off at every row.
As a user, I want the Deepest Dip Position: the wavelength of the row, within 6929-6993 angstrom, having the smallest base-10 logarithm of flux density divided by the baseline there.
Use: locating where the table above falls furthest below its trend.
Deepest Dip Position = 6978.14 angstrom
